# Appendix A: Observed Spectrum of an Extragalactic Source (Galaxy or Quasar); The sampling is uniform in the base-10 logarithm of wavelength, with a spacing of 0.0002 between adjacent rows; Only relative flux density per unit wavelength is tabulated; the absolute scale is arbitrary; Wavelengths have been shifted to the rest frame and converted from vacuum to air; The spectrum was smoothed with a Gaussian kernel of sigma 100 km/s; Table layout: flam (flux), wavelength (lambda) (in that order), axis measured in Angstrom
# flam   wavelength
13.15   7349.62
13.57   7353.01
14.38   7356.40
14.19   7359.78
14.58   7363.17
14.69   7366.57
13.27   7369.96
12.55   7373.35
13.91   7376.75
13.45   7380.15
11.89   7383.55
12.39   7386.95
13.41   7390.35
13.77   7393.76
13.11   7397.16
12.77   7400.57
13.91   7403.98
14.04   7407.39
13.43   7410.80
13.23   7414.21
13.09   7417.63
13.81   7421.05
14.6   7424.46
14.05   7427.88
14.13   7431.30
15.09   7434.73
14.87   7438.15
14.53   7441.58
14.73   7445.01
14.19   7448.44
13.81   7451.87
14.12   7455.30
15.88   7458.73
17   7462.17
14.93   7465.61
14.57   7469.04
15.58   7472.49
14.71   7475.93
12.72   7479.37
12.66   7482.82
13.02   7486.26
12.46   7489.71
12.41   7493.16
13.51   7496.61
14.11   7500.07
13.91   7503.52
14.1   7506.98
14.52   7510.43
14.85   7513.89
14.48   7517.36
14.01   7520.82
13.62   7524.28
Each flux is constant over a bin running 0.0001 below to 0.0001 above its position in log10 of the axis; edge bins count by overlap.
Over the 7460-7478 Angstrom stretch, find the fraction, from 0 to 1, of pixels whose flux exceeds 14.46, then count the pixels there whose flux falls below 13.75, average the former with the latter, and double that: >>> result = 1.0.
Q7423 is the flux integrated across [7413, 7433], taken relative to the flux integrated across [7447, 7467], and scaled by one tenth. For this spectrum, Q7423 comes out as 0.092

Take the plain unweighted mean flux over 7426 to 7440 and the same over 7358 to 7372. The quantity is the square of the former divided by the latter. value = 14.9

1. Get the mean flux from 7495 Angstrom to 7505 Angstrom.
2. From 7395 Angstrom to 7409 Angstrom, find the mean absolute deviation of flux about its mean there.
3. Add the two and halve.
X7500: 7.2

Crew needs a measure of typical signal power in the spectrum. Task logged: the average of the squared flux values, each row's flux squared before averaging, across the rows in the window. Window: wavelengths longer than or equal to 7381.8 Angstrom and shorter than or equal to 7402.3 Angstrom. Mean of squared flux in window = 167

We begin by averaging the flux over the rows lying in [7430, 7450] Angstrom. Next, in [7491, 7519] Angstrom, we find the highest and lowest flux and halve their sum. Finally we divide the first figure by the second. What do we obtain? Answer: 1.07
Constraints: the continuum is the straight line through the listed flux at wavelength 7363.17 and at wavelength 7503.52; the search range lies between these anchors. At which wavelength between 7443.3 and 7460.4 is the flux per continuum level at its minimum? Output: 7451.87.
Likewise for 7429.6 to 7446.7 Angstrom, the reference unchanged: 7431.30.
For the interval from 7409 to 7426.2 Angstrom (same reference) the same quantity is 7417.63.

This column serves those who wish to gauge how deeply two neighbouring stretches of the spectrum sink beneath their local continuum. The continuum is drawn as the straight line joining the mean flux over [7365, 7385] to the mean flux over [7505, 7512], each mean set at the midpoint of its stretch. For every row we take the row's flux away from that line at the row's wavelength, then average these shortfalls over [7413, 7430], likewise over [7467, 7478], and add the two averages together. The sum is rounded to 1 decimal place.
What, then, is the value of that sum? -1.0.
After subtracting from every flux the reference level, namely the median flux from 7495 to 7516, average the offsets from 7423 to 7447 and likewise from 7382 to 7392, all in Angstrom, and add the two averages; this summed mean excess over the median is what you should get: -1.1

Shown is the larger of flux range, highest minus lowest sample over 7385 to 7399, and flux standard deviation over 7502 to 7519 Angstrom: 1.4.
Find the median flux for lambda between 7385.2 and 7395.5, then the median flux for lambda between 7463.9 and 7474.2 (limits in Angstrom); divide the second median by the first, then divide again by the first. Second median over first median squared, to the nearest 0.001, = 0.083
